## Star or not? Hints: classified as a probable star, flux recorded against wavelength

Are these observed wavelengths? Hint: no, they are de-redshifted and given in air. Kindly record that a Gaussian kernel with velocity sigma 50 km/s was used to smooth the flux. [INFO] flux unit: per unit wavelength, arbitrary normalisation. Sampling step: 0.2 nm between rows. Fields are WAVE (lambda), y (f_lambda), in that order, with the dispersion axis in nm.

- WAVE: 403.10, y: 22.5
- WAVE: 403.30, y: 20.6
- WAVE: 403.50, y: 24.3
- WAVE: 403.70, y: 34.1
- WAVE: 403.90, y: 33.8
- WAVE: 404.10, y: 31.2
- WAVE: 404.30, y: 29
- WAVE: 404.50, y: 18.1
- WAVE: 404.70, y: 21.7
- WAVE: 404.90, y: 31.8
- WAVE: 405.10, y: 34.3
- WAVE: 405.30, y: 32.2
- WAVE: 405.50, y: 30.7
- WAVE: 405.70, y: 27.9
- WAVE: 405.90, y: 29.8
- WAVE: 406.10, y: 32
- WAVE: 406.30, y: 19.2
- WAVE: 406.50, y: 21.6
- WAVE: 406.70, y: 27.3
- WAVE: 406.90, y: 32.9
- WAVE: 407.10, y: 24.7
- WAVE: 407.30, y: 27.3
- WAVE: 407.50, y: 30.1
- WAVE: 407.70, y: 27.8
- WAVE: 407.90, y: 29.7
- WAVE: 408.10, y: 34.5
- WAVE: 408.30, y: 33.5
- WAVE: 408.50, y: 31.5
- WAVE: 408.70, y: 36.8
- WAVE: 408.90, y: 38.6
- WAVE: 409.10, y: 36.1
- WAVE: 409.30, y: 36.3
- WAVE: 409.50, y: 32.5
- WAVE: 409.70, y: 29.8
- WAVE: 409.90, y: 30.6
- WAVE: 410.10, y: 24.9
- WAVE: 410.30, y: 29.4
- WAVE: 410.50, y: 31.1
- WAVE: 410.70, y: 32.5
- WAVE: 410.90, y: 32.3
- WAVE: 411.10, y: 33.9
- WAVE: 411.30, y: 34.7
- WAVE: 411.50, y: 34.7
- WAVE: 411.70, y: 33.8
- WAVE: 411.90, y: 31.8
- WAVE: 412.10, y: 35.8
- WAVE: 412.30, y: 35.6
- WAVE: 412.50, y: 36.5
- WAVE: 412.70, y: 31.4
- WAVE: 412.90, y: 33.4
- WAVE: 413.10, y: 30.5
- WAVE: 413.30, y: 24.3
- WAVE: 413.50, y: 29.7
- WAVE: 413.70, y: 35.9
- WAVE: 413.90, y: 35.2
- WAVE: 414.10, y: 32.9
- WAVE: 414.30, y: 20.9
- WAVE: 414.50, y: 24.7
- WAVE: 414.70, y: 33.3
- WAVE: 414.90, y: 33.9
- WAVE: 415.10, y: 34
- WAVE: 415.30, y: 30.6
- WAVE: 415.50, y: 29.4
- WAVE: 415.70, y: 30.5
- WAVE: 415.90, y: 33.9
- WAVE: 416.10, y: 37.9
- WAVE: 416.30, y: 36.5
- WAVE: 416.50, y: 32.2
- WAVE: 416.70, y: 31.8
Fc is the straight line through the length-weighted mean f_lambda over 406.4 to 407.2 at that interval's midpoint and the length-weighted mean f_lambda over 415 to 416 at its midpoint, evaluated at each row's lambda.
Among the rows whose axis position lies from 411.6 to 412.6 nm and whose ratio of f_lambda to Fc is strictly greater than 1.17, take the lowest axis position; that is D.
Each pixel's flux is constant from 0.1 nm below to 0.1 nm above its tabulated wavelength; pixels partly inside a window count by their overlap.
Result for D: 412.10 nm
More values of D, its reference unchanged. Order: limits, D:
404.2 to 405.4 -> 404.90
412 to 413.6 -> 412.10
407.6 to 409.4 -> 408.10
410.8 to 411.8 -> 411.30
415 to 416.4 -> 416.10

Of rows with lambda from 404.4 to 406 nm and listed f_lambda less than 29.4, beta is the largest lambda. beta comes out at 405.70 nm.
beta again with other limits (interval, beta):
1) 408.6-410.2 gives 410.10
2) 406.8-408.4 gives 407.70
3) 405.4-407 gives 406.70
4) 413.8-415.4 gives 414.50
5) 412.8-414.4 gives 414.30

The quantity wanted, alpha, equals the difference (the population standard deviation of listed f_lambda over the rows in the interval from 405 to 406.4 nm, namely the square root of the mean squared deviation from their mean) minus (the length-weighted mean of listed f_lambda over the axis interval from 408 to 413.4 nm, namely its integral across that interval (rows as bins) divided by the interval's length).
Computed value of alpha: -28.3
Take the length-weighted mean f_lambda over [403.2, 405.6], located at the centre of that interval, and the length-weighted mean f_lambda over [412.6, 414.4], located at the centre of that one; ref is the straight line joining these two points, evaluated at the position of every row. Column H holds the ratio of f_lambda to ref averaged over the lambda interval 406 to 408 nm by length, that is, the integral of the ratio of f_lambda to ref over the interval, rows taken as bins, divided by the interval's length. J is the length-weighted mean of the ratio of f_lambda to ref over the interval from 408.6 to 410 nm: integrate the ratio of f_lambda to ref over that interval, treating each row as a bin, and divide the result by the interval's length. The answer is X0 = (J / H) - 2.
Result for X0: -0.76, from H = 0.94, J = 1.16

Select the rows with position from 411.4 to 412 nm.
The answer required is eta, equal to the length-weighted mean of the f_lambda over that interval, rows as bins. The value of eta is 33.4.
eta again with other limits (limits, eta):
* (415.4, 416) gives 31.3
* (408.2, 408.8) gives 33.9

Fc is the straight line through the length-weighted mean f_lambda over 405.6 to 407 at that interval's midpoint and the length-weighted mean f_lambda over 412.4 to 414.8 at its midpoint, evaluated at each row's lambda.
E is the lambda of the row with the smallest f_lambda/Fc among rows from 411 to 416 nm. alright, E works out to 414.30 nm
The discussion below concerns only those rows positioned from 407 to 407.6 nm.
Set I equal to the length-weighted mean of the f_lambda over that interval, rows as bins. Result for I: 27.4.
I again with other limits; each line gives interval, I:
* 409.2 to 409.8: 32.9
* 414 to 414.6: 26.2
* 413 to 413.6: 28.2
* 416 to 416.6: 35.5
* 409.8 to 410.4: 28.3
